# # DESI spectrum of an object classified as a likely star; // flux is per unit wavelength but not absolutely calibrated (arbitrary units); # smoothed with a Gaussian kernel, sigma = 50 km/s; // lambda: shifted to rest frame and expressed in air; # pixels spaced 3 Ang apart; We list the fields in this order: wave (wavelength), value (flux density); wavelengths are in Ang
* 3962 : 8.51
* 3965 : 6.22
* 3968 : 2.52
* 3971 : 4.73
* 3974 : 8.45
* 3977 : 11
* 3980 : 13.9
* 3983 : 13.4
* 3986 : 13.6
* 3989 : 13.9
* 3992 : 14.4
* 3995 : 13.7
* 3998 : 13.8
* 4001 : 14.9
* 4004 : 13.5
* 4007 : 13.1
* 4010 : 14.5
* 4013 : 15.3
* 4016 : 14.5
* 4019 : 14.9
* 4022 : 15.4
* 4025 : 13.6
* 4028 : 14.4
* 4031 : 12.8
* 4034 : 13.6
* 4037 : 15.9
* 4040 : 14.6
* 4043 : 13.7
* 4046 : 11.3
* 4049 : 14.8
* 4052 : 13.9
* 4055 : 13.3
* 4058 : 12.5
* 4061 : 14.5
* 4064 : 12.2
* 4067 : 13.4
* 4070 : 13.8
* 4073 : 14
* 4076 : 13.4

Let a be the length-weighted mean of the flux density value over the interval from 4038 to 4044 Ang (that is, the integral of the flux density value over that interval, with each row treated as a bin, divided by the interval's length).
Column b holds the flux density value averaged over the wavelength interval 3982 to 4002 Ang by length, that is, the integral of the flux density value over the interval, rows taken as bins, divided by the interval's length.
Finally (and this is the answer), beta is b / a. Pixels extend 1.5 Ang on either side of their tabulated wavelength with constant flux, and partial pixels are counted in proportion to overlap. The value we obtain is 0.97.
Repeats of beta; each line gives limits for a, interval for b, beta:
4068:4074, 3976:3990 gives 0.95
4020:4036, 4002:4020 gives 1.02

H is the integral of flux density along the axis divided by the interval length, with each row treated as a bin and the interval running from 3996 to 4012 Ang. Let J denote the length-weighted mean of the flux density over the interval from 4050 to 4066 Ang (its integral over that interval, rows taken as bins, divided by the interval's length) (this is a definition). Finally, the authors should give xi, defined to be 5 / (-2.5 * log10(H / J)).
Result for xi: -95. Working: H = 14.0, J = 13.3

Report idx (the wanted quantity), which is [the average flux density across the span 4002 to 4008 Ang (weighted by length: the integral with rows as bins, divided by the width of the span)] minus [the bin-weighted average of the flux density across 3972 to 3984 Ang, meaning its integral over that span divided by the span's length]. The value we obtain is 2.1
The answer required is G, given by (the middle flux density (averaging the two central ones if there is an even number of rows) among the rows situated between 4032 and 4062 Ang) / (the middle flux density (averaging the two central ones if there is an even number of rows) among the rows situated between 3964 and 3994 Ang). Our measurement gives 1.13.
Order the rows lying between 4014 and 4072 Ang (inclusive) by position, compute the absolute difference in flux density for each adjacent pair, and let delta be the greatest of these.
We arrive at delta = 3.5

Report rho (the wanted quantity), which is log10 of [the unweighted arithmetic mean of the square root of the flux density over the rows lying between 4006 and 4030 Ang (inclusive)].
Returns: 0.580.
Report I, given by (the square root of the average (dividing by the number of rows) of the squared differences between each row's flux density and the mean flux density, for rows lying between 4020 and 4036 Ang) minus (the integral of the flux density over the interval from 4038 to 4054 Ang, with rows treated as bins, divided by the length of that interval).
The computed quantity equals -12.8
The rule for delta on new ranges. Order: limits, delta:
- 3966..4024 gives 3.7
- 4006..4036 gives 1.8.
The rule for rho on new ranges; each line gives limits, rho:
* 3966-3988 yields 0.478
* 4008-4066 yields 0.572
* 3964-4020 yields 0.534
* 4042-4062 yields 0.564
